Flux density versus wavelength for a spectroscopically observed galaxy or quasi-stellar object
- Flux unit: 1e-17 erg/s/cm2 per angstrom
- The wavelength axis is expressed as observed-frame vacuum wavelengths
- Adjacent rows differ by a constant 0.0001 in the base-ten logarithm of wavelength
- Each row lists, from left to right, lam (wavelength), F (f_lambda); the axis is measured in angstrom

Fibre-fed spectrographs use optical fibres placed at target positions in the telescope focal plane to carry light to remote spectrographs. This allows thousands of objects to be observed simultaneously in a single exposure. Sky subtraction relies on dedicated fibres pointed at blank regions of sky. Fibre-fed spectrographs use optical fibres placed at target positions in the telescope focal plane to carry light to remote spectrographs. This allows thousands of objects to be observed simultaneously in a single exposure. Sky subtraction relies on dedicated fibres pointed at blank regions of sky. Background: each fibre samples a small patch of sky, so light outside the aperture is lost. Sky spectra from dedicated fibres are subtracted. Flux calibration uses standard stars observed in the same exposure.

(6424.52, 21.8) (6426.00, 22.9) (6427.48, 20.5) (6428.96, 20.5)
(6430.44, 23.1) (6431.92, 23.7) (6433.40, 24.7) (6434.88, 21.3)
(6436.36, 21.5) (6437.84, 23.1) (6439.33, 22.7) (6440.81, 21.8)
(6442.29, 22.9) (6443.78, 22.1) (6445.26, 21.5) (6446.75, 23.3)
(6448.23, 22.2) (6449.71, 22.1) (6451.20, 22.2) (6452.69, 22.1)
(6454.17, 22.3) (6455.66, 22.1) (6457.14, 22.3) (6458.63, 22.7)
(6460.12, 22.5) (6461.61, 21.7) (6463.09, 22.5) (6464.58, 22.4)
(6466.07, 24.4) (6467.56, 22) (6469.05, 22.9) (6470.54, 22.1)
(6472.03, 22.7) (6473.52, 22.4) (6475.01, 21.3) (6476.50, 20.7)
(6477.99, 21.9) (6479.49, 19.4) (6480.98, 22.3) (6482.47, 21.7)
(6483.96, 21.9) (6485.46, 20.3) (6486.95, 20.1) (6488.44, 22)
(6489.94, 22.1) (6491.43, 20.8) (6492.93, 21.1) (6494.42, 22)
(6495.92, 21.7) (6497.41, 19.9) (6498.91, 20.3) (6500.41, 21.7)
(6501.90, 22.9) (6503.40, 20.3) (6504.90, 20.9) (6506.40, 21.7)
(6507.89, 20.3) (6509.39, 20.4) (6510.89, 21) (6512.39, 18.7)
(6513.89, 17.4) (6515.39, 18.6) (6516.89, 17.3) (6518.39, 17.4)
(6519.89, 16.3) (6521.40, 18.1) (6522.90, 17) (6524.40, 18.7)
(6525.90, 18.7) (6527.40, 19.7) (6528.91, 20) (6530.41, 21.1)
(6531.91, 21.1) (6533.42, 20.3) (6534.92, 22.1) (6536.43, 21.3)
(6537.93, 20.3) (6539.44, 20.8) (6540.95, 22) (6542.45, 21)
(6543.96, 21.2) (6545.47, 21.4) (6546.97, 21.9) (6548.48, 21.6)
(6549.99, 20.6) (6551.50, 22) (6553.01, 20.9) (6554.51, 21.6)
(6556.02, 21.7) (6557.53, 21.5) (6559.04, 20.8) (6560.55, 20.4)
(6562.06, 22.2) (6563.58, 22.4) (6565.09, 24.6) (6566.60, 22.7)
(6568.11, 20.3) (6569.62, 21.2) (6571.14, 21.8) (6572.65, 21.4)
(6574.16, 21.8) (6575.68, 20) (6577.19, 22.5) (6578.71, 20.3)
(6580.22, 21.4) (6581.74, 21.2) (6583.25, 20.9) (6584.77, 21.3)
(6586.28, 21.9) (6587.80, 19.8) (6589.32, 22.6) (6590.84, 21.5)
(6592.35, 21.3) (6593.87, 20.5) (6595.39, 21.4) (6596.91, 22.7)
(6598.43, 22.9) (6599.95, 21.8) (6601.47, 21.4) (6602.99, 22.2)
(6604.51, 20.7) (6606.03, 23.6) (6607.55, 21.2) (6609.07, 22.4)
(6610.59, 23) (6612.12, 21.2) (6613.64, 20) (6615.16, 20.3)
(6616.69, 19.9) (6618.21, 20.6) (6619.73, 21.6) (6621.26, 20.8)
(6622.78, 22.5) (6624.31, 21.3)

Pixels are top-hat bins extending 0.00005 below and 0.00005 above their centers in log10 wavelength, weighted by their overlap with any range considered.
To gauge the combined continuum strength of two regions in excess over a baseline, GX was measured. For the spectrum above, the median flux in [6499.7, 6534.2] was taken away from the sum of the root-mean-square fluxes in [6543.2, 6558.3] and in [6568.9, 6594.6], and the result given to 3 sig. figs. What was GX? 22.7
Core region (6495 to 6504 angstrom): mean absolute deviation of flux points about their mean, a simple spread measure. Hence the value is 1.0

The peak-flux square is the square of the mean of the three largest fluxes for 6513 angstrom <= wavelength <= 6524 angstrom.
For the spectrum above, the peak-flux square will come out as 325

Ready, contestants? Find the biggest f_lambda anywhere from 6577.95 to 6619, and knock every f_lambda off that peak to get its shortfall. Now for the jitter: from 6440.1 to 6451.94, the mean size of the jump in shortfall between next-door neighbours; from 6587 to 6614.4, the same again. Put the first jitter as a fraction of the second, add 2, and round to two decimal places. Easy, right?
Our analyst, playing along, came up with 2.64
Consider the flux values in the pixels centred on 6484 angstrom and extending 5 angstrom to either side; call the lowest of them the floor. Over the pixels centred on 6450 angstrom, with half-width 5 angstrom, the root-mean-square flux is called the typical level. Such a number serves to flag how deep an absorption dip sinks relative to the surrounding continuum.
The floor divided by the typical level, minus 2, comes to -1.13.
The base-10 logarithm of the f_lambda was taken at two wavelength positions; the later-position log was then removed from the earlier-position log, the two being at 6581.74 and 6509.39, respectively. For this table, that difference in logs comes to -0.017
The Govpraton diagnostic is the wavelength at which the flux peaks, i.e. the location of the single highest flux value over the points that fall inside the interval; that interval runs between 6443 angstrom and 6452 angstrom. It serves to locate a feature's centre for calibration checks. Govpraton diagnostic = 6446.75 angstrom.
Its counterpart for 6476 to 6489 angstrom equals 6480.98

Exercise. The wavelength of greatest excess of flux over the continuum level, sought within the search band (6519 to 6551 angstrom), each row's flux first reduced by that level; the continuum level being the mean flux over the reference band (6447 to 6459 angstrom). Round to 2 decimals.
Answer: 6534.92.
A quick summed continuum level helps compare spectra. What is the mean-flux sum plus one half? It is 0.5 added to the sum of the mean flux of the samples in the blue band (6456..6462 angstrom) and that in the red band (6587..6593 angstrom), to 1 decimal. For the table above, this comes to 44.1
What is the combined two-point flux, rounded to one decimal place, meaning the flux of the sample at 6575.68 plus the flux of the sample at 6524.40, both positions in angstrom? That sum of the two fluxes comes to 38.7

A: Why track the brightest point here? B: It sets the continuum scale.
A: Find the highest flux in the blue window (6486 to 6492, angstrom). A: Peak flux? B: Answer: 22.1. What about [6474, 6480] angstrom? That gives 21.9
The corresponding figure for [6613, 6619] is 20.6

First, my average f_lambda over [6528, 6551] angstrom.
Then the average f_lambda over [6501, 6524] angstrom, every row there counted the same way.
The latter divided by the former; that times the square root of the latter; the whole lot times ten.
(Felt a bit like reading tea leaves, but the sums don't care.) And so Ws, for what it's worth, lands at 40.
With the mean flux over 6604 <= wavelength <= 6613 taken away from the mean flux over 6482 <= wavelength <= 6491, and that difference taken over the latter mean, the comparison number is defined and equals -0.03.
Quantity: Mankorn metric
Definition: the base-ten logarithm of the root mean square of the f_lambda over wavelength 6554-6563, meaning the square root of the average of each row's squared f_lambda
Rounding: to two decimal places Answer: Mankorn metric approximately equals 1.33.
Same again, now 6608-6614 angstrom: 1.34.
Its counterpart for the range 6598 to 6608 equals 1.34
